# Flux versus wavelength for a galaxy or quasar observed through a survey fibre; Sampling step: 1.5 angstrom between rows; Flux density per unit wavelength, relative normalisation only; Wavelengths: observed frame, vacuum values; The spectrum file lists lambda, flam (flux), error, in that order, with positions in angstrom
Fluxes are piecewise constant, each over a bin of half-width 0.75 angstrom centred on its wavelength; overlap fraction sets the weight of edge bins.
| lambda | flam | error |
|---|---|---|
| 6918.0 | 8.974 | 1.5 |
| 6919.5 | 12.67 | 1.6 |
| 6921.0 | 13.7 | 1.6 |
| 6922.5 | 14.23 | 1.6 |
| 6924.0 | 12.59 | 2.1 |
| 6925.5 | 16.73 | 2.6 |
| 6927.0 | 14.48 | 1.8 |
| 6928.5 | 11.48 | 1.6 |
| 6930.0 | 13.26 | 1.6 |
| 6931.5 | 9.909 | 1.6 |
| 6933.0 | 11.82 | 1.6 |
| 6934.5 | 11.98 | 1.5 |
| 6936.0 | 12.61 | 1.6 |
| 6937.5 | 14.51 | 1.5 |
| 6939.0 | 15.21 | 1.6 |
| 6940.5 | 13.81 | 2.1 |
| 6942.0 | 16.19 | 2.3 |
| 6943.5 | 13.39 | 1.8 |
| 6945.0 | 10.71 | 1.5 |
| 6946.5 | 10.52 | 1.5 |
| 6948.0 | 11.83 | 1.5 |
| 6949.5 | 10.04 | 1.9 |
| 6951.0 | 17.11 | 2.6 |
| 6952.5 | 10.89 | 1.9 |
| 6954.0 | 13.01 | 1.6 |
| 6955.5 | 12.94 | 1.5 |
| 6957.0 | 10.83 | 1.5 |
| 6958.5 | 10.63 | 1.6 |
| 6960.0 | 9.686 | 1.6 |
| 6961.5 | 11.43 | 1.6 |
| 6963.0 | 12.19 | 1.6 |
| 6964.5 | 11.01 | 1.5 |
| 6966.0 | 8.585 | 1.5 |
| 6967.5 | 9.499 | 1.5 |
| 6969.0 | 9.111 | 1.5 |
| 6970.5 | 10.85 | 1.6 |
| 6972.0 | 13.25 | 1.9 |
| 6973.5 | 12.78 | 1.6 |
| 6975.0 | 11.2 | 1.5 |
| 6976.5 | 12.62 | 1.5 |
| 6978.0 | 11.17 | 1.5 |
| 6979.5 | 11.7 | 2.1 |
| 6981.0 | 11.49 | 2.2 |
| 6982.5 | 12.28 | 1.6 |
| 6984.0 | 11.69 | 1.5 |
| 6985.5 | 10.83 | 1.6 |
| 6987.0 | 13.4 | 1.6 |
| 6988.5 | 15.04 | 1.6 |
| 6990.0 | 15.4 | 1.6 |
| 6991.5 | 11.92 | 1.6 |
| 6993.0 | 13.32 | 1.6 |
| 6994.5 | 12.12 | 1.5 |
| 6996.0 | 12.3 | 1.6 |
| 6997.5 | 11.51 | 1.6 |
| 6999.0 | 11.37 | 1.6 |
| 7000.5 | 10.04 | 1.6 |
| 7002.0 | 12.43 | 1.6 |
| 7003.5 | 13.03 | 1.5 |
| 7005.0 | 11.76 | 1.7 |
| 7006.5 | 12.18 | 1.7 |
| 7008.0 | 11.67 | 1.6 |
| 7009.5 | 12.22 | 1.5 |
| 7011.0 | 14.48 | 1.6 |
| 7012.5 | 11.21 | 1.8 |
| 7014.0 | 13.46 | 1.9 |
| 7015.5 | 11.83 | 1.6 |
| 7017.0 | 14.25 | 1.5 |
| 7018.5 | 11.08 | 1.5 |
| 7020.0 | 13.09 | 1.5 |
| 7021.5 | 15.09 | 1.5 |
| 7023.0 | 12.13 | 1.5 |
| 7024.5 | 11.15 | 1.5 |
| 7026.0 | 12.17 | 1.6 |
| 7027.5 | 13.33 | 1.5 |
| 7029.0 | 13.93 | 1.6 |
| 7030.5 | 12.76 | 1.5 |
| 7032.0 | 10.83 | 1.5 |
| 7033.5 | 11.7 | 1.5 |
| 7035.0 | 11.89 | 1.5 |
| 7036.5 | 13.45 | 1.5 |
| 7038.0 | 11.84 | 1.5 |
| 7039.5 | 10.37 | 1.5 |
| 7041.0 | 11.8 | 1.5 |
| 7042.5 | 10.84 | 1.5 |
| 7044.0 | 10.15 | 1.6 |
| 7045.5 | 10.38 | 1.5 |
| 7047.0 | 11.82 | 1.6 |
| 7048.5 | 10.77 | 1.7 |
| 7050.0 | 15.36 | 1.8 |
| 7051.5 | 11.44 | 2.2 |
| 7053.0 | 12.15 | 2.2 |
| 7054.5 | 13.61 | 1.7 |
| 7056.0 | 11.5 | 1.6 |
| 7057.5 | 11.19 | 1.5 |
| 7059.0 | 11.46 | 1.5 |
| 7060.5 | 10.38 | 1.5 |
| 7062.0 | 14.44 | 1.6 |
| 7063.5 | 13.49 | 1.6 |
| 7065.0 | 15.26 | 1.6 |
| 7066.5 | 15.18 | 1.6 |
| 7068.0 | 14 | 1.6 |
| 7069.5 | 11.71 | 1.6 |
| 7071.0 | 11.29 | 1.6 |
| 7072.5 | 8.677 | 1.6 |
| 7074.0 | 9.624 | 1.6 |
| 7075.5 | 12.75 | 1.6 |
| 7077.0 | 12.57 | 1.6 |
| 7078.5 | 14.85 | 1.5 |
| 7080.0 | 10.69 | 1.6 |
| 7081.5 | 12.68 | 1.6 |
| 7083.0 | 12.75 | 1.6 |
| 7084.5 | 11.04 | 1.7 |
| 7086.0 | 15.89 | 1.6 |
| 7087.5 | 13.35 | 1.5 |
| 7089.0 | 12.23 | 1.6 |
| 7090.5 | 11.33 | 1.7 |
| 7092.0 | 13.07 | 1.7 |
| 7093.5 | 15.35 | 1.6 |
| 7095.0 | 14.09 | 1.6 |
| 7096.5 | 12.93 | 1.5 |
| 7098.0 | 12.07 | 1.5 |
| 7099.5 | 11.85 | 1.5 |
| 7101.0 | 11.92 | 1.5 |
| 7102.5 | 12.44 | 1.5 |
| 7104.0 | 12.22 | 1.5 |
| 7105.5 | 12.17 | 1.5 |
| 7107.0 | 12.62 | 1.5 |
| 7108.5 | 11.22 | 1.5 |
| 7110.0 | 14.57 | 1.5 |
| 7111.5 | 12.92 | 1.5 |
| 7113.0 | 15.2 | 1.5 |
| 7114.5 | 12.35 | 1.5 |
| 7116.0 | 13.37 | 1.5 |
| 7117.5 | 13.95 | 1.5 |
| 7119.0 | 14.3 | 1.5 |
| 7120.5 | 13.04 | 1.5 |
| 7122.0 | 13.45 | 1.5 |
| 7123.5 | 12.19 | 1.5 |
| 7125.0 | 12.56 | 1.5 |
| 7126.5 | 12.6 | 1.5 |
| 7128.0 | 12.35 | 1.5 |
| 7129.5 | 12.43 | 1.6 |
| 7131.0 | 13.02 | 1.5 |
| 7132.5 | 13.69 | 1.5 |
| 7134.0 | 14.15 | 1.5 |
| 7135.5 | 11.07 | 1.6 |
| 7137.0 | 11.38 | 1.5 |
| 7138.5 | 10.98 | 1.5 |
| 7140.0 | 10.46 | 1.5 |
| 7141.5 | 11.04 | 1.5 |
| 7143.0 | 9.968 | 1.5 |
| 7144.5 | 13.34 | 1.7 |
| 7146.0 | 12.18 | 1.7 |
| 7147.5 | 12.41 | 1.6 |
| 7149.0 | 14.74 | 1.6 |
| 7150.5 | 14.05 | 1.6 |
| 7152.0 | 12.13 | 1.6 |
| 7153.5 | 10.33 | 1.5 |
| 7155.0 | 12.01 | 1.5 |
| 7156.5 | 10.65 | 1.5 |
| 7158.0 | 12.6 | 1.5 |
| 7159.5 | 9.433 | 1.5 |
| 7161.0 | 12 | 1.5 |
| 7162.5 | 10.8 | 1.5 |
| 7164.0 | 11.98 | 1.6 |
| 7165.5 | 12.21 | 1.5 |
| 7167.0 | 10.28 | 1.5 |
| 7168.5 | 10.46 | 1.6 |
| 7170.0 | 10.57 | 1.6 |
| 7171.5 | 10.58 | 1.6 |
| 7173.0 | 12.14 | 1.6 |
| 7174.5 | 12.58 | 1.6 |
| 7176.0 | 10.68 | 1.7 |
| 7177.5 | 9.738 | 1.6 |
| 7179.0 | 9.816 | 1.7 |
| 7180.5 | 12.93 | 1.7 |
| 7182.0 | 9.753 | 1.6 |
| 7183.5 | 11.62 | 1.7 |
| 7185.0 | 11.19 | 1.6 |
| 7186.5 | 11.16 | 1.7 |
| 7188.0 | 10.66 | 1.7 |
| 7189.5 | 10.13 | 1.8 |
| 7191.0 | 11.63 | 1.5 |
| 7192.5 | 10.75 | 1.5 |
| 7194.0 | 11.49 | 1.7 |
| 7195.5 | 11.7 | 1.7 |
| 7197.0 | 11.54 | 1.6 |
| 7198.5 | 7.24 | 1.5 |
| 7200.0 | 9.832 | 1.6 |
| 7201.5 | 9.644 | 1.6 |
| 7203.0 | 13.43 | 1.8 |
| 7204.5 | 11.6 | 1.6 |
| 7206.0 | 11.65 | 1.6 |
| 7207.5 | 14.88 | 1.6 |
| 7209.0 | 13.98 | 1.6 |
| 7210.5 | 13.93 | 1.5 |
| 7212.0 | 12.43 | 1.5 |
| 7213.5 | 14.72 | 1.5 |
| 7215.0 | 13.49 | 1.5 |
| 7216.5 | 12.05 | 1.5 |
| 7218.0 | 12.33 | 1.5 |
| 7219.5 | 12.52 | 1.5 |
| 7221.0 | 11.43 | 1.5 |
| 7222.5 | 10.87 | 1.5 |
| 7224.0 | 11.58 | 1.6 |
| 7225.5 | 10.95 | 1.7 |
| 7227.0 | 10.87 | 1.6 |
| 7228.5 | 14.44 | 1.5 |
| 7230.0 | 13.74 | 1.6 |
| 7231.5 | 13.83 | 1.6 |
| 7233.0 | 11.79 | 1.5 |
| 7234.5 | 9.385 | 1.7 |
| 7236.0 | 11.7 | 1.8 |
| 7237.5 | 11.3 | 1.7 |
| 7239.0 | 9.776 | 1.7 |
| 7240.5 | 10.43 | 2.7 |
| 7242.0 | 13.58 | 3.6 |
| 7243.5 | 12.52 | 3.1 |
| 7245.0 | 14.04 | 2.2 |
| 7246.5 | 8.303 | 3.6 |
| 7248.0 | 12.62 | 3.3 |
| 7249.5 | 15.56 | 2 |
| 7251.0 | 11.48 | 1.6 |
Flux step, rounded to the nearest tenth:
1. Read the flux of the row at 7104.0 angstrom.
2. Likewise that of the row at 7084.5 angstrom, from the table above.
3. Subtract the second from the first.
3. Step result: 1.2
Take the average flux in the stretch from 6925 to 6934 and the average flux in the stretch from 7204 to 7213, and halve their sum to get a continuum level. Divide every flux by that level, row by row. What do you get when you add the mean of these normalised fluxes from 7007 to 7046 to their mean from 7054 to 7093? 1.90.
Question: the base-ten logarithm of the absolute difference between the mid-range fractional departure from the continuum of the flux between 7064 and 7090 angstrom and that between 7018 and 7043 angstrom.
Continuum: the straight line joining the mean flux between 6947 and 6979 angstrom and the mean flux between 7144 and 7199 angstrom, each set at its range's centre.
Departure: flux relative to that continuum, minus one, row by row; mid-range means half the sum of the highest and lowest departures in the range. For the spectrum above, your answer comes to -1.44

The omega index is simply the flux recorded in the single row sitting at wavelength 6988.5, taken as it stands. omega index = 15.04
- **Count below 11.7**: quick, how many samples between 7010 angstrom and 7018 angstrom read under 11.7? 1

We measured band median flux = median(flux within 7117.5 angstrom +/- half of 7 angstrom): 13.4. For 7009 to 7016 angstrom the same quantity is 12.2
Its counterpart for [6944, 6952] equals 10.7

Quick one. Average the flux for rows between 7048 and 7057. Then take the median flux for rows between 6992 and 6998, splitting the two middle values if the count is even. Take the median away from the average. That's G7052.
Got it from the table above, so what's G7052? 0.3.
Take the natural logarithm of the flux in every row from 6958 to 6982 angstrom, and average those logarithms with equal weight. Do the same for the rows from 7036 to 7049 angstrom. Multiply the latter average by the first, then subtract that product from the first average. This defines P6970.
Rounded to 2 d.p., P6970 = -3.40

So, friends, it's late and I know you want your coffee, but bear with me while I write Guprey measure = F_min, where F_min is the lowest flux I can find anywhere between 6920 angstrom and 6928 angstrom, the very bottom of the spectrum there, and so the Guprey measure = 12.59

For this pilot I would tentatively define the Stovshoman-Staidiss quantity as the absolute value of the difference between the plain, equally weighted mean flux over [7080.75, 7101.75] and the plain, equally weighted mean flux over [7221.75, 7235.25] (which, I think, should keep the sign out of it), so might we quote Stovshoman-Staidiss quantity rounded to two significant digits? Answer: 0.96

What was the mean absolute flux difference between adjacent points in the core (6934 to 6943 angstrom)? 1.4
